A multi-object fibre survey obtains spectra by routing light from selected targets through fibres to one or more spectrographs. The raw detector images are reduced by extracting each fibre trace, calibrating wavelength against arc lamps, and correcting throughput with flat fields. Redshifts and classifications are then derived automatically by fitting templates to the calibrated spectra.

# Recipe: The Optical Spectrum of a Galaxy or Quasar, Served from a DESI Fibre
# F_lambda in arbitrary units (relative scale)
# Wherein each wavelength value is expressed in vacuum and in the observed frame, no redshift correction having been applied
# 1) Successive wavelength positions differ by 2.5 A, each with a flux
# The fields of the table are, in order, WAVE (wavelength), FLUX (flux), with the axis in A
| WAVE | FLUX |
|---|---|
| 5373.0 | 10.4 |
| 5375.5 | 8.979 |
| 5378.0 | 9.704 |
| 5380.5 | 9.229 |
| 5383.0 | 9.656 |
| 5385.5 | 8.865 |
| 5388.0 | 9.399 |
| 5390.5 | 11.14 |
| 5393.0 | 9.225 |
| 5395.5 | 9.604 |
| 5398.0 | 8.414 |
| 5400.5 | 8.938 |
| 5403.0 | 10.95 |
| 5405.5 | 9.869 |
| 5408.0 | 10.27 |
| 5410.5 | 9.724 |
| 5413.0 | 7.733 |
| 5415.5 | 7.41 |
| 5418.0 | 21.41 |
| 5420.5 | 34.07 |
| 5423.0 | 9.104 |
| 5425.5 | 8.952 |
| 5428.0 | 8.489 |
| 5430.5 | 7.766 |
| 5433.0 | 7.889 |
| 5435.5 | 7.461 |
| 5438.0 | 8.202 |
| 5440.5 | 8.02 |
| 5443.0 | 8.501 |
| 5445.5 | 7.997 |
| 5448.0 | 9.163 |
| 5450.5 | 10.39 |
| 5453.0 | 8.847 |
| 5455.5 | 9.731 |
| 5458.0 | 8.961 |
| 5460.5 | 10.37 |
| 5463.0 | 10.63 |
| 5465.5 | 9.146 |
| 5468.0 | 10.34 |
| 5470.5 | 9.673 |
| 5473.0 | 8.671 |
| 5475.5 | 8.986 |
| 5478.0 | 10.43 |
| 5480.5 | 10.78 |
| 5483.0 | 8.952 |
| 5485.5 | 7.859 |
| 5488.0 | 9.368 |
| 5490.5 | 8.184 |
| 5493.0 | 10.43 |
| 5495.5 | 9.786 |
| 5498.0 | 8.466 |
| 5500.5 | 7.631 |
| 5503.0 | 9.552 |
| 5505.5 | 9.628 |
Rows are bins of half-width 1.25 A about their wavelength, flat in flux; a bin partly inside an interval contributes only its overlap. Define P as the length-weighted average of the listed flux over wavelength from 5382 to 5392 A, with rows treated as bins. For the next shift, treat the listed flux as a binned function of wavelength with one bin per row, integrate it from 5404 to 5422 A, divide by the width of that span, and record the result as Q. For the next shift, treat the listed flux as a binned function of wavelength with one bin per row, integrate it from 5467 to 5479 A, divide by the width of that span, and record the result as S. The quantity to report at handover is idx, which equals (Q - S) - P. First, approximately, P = 9.8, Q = 14.2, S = 9.59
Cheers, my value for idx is -5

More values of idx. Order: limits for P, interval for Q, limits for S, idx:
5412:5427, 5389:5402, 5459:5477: -15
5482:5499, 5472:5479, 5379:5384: -9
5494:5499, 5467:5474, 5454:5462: -9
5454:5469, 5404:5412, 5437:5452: -9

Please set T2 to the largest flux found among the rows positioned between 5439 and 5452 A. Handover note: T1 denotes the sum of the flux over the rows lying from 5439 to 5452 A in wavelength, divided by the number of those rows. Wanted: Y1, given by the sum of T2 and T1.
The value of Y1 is 19.2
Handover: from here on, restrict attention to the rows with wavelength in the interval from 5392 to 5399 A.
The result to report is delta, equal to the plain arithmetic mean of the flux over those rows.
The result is 9.1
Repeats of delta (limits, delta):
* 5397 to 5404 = 9.4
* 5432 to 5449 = 8.2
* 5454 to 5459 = 9.3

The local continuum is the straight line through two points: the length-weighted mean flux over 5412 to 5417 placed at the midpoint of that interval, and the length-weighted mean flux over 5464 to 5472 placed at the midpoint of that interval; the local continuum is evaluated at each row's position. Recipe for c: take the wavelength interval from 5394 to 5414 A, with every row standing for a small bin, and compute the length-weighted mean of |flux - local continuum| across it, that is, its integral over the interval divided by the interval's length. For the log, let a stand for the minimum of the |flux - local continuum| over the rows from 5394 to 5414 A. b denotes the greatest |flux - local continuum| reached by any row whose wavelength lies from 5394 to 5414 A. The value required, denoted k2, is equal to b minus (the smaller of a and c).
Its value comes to 2.5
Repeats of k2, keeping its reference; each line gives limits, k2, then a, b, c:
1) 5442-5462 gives 1.1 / 0.01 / 1.2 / 0.63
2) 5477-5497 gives 2.3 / 0.03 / 2.3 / 1.07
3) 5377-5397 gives 2.1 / 1.40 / 3.5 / 2.08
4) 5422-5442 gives 1.2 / 0.13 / 1.4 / 0.74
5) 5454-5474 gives 1.1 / 0.11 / 1.2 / 0.64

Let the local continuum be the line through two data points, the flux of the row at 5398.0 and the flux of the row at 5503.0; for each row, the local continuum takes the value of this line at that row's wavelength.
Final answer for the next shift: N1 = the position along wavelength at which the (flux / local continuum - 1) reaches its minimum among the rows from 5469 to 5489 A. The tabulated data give 5485.5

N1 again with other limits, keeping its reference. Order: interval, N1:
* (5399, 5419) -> 5415.5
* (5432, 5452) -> 5435.5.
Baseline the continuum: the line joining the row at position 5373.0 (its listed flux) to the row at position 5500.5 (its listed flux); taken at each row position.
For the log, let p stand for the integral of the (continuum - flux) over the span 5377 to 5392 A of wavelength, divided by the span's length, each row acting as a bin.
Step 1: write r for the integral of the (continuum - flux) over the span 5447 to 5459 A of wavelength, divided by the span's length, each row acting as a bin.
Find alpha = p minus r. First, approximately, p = 0.5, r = -0.8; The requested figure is 1.3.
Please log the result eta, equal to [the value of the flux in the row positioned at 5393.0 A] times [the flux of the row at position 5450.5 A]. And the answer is 96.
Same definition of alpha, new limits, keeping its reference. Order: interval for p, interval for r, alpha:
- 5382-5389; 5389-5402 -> 0.4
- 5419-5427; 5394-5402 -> -8.7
